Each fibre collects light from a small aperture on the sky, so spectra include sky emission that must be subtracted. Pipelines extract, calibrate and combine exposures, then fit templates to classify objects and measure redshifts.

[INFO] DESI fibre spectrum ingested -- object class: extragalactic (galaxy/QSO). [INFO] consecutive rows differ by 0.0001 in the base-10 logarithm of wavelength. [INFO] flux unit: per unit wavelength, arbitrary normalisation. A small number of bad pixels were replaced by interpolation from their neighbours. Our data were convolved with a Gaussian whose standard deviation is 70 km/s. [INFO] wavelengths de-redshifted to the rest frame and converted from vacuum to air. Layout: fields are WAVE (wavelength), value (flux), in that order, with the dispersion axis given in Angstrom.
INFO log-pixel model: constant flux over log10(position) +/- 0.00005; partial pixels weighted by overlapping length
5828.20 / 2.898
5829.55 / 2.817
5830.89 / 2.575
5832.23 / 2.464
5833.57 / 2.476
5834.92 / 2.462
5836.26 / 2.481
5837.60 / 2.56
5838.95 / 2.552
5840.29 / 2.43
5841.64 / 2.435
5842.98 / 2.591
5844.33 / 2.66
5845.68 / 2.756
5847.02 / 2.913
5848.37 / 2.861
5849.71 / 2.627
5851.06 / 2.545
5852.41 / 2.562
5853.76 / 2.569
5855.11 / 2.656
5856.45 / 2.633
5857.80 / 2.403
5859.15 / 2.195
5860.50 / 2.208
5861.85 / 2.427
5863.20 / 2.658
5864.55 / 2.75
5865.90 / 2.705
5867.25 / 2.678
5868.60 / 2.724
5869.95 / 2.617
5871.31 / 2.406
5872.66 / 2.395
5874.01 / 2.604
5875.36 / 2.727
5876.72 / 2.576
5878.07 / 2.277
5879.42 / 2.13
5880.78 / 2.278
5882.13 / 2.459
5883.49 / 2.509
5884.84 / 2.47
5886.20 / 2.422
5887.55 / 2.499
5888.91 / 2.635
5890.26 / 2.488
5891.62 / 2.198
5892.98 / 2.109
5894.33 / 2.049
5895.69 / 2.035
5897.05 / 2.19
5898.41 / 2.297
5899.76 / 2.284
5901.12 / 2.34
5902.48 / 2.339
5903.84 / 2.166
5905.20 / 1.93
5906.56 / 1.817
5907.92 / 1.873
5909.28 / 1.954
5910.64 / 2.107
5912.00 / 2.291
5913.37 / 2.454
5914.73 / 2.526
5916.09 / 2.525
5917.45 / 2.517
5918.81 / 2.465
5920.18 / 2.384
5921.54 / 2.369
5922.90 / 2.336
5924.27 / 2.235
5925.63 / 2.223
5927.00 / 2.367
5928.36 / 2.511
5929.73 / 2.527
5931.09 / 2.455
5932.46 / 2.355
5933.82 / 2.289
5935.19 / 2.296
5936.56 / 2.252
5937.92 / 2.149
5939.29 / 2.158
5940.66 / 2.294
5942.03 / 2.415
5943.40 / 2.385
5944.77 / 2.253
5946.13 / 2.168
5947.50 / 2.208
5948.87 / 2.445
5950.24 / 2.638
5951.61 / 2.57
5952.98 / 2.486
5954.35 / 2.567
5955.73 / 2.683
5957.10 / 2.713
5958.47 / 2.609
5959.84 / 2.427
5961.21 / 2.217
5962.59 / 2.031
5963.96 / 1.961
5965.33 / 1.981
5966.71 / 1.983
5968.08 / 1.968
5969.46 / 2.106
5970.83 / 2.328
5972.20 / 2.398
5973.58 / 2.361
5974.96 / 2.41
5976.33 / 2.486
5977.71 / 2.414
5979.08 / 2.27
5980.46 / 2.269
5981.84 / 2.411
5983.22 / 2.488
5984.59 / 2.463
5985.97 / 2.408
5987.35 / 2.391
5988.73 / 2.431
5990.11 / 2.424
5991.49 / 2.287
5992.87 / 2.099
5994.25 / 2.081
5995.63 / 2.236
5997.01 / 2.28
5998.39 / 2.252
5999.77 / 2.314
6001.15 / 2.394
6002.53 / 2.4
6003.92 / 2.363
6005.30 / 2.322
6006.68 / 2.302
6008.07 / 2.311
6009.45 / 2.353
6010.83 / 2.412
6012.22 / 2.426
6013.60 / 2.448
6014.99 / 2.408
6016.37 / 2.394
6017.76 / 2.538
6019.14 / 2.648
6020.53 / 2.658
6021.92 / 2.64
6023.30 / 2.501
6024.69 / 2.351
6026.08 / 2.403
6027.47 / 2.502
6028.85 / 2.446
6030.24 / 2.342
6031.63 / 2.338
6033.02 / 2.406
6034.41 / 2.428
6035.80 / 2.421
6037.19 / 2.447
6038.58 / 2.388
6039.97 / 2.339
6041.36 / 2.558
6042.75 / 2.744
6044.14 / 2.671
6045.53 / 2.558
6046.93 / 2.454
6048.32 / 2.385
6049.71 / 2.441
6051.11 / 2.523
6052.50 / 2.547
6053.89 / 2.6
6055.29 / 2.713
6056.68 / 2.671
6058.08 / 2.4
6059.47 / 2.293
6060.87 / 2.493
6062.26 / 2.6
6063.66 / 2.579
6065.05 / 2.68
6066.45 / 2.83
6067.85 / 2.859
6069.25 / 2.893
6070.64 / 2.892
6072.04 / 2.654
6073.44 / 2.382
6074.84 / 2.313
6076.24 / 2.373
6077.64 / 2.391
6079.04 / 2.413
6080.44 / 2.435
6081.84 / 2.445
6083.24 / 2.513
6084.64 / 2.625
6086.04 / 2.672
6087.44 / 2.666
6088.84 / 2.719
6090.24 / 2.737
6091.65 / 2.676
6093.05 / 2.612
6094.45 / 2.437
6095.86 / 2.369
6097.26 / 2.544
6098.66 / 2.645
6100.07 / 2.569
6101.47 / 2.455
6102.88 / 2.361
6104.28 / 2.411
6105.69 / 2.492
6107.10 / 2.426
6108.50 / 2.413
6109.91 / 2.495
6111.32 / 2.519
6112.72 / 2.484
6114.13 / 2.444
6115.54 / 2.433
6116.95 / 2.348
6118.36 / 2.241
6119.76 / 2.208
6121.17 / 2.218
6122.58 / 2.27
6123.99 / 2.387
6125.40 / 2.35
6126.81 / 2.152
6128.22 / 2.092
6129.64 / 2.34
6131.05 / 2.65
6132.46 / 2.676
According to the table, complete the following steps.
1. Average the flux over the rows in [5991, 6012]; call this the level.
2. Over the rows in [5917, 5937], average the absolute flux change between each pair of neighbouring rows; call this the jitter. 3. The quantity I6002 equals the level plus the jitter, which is 2.36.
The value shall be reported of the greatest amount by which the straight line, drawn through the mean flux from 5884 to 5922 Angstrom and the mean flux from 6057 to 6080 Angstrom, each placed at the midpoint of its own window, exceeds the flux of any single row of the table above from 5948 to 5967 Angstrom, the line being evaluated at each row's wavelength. 0.42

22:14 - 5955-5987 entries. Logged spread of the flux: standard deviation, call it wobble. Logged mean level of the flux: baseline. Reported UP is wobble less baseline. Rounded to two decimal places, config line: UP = -2.10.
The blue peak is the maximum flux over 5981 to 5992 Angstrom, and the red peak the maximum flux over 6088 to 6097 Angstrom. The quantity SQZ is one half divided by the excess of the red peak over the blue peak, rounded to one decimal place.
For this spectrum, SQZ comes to 2.0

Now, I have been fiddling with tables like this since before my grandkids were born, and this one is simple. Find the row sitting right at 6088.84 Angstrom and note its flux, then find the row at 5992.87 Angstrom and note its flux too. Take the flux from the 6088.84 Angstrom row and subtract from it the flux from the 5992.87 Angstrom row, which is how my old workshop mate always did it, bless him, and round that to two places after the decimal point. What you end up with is 0.62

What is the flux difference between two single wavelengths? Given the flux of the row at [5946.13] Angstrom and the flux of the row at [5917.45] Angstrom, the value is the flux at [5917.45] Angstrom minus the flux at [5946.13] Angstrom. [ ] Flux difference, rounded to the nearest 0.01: 0.35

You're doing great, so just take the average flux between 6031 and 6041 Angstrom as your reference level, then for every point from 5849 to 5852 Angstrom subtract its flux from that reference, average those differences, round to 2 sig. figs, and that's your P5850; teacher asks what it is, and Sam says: -0.19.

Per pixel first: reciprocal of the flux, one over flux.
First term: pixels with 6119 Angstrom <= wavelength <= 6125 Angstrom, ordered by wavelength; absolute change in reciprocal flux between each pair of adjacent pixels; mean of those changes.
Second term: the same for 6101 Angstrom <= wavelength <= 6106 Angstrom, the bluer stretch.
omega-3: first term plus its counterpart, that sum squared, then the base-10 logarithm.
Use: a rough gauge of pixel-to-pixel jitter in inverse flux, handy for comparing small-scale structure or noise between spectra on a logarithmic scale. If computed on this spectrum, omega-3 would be -3.23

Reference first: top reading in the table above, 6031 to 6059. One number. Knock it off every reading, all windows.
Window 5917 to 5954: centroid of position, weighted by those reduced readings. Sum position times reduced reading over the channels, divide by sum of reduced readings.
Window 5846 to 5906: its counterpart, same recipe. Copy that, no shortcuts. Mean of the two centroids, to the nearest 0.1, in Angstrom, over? 5910.0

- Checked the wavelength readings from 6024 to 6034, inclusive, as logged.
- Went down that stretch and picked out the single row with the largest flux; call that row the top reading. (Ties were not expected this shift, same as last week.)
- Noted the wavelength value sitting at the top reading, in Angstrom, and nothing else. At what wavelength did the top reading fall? 6027.47 Angstrom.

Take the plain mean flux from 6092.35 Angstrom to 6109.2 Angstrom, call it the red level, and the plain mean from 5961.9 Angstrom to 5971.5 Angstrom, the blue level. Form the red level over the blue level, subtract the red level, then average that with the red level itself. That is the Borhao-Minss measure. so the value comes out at 0.604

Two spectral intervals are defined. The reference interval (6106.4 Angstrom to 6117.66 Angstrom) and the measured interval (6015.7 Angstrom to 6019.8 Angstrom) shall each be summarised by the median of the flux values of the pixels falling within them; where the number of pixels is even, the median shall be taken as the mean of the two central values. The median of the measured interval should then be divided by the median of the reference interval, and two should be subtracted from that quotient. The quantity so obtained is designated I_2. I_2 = -0.96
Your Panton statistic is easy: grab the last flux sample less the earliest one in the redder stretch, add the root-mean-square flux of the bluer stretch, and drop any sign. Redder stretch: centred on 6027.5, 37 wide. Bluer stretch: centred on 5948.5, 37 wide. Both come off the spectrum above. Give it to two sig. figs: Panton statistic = 2.5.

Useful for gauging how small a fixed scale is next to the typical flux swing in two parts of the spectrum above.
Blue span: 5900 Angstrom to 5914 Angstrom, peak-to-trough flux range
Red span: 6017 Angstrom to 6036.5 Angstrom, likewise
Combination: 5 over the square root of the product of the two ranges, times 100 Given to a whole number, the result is 1107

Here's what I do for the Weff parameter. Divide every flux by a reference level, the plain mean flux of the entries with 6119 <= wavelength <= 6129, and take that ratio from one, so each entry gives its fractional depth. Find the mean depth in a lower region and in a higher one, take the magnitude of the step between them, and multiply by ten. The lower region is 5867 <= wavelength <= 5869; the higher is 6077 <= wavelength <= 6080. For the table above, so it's 1.3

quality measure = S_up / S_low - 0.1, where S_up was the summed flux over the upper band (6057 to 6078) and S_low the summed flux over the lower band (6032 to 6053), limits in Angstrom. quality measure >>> 0.935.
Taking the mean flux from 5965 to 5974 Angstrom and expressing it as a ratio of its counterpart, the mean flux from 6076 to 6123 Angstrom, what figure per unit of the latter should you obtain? 0.87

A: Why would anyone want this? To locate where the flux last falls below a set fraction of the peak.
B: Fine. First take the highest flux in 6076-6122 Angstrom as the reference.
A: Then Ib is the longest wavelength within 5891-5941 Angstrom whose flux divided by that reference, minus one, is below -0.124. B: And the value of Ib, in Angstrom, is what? 5940.66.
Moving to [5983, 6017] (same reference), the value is 6016.37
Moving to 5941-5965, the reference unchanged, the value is 5963.96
